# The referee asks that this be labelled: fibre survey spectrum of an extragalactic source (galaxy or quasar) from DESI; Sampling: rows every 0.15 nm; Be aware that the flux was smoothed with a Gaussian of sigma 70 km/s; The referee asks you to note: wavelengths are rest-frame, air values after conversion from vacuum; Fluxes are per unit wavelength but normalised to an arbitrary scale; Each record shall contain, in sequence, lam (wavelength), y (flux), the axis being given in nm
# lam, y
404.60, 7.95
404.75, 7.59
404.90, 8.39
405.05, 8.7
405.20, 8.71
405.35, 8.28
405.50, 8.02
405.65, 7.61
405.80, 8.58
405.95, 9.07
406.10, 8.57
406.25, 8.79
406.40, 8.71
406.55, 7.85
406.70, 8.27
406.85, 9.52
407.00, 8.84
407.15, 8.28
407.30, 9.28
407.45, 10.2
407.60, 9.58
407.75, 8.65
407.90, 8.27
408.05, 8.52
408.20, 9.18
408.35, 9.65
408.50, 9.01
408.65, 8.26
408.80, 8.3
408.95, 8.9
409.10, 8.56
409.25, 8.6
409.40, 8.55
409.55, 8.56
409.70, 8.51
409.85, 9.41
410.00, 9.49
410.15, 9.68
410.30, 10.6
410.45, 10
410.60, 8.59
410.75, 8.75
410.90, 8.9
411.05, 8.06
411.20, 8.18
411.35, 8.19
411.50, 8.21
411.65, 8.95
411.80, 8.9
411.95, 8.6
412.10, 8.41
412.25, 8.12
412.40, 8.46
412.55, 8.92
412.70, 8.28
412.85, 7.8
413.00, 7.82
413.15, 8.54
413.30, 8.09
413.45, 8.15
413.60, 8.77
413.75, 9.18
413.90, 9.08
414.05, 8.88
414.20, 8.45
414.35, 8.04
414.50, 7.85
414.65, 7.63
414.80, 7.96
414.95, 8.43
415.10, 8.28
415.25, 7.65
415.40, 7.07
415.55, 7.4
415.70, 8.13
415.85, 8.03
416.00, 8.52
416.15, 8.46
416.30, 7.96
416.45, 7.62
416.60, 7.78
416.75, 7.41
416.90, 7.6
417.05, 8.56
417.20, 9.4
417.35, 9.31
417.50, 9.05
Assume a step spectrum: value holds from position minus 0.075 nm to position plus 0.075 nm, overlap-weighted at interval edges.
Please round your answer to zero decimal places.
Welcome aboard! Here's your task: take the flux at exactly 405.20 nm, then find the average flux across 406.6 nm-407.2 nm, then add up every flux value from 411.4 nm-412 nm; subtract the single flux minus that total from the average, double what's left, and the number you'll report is 69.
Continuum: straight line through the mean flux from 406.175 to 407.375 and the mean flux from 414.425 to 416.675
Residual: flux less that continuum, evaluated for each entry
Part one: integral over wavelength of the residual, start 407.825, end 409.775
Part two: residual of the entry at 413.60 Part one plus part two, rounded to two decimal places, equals 1.01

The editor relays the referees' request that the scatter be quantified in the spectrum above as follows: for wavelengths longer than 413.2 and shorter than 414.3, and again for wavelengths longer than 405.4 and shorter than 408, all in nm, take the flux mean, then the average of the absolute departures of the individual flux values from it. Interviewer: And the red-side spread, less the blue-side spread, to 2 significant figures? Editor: -0.14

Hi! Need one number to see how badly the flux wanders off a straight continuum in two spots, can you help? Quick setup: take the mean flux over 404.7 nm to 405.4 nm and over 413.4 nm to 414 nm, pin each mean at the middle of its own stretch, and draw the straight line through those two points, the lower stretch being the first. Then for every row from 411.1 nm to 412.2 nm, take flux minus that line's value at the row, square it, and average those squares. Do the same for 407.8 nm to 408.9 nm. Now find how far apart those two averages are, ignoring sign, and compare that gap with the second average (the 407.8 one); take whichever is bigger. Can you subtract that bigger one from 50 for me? 49.7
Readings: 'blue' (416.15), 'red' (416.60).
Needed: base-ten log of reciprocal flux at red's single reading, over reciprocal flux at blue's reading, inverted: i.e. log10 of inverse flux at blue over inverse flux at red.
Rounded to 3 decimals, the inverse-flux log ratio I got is -0.036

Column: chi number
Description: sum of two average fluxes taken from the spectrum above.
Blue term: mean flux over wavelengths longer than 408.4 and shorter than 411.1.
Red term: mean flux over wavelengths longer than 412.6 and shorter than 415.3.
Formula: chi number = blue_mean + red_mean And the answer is 17.2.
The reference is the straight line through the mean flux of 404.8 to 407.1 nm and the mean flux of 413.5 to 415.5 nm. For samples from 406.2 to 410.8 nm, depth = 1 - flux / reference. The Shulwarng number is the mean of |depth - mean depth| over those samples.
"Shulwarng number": 0.064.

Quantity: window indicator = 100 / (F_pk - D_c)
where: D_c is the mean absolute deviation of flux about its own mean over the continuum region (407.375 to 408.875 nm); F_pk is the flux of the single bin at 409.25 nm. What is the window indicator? 12.4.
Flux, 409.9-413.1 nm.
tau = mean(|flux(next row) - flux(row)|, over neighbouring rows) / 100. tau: 0.0040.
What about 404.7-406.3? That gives 0.0044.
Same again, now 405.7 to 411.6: 0.0048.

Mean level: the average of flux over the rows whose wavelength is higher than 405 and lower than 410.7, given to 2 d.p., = 8.85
